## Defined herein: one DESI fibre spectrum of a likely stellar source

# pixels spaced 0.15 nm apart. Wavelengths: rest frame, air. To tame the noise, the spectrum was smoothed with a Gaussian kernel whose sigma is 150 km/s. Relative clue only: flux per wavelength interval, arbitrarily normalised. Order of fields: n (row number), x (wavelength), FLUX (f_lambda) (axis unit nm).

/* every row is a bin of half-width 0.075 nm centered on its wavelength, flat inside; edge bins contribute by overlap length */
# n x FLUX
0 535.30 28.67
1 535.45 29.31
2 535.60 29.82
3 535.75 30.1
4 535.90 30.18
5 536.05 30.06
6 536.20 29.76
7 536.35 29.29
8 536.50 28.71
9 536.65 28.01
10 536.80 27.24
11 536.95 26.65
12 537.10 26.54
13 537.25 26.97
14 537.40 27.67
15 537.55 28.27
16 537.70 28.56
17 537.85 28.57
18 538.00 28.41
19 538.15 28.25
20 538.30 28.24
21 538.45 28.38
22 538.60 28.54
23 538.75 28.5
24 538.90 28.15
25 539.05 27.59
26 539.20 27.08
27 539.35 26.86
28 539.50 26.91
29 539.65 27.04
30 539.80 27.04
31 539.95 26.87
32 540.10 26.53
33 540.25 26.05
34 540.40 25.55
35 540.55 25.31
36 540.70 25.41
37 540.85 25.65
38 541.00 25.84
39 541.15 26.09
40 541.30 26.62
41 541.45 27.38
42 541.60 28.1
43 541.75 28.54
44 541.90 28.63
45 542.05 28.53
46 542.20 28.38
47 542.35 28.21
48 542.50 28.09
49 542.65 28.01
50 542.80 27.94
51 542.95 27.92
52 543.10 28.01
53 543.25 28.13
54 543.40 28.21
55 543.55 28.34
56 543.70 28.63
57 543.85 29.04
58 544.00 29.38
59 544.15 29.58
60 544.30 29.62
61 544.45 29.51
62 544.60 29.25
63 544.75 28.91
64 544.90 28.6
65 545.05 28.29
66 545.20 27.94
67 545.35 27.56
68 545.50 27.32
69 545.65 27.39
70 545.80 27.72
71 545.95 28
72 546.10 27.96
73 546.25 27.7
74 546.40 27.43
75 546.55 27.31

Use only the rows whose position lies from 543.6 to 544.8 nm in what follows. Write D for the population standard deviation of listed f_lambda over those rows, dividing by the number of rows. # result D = 0.3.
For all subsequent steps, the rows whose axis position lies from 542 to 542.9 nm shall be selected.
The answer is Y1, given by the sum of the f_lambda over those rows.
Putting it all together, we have 169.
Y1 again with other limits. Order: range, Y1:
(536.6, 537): 82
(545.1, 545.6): 83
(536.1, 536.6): 88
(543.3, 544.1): 144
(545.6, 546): 83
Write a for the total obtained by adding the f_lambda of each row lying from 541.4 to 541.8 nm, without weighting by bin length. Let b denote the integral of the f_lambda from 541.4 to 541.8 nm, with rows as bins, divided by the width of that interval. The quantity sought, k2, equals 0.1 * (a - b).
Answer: 5.60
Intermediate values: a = 84.0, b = 28.0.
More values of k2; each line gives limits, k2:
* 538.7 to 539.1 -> 5.62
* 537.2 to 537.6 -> 5.53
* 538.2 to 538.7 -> 5.68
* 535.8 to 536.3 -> 6.00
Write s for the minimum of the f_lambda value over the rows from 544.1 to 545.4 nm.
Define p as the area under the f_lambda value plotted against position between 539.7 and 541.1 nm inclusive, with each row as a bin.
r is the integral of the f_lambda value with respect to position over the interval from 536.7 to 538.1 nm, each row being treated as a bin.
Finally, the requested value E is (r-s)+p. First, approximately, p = 36.5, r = 38.7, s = 27.56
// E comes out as 48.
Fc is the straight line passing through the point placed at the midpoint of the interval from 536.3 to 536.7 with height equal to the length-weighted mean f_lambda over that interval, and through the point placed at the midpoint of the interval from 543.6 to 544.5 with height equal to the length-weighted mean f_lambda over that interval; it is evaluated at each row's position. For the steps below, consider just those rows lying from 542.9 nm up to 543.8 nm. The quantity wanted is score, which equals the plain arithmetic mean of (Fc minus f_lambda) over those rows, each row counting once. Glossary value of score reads 1.0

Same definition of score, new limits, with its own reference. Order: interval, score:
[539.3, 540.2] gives 2.0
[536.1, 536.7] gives -0.3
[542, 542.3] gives 0.7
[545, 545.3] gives 1.2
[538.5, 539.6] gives 1.2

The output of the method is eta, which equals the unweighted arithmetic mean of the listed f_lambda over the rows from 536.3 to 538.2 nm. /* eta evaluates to 27.9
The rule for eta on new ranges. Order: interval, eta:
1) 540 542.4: 26.9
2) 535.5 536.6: 29.7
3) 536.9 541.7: 27.2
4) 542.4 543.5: 28.0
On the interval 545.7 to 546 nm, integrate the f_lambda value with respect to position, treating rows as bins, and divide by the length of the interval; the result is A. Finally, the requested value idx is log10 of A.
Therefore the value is 1.44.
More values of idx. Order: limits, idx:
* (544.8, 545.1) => 1.45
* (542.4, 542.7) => 1.45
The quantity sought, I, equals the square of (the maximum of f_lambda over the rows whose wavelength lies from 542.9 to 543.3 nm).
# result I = 791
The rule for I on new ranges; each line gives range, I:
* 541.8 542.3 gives 820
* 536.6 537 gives 785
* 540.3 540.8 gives 653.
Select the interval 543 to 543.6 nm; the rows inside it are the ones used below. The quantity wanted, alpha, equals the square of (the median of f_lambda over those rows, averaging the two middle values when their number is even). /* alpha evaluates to 794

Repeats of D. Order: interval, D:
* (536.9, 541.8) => 1.0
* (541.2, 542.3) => 0.7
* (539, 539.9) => 0.2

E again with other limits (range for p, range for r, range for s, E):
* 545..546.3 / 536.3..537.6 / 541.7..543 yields 44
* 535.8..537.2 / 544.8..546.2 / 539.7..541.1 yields 54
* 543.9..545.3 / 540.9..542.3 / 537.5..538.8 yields 51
